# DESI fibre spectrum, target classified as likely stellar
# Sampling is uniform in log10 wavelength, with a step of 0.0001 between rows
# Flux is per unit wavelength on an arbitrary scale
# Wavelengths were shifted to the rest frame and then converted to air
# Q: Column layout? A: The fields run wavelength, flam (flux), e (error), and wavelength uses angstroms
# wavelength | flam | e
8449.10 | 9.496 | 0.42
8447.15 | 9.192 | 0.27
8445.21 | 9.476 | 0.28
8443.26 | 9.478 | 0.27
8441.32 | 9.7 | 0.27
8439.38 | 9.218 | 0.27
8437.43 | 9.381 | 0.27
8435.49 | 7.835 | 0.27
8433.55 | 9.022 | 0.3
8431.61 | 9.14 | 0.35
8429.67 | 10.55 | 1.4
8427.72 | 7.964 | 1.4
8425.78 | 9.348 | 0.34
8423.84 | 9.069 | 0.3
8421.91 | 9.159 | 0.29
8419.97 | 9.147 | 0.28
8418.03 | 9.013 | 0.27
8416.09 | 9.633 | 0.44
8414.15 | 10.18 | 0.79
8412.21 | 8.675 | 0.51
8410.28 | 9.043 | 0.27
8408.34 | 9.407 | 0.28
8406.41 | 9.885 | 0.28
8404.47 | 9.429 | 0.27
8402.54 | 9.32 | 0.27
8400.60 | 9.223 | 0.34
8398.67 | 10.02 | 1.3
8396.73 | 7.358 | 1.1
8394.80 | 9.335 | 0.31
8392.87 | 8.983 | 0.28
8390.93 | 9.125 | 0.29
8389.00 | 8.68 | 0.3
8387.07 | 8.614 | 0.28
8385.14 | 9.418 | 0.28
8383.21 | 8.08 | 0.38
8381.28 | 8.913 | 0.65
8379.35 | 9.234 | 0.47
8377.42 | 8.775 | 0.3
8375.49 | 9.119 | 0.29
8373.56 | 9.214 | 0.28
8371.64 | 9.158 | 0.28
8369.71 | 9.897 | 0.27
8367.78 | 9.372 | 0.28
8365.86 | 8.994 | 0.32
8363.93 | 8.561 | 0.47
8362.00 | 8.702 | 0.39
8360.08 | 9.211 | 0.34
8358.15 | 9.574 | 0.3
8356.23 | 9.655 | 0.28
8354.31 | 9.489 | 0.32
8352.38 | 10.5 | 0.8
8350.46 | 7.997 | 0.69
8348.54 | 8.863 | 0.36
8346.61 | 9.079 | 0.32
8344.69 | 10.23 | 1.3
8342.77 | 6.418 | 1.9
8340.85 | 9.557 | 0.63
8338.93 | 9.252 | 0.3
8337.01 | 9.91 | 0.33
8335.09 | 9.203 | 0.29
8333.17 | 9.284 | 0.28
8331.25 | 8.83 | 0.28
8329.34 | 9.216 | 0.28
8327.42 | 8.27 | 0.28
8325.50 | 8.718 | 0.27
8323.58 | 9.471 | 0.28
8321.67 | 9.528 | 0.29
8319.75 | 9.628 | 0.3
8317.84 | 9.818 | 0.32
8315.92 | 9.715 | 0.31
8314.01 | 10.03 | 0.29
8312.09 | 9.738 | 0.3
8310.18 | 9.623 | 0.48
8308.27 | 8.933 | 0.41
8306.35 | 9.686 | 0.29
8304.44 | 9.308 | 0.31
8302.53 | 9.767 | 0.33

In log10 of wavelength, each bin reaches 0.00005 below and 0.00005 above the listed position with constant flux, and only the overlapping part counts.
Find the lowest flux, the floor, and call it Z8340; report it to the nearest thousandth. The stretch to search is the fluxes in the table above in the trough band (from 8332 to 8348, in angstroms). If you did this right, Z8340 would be 6.418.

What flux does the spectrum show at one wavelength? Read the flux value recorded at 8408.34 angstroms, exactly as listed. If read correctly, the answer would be 9.407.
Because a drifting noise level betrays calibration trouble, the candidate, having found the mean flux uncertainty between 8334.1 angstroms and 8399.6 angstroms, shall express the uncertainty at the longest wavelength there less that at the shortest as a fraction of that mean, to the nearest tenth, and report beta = 2.1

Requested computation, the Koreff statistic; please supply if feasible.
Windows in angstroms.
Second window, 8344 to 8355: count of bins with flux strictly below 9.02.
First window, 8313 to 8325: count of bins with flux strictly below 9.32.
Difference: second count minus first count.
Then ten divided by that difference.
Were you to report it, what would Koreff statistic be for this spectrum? 5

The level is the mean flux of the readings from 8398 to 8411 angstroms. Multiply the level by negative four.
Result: -37.9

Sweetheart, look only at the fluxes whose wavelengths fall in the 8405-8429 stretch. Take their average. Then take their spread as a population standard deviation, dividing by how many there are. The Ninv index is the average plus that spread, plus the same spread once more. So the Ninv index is 10.3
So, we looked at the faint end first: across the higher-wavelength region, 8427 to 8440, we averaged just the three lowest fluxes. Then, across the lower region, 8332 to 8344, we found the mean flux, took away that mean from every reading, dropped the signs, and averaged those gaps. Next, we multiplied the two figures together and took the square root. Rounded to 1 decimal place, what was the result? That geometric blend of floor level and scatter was 2.6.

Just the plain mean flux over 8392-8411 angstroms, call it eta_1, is 9.20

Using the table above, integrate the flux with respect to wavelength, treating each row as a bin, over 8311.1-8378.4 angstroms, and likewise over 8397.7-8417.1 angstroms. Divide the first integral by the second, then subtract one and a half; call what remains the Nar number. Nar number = 1.88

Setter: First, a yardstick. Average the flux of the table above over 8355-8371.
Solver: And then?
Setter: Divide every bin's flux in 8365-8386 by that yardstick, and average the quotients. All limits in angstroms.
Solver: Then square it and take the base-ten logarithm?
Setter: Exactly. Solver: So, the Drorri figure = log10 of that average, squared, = -0.013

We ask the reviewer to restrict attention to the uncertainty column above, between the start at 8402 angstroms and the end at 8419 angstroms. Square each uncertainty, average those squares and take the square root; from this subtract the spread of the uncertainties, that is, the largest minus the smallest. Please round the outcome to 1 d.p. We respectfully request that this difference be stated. -0.1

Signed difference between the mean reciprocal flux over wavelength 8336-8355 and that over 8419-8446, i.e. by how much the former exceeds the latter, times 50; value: 0.10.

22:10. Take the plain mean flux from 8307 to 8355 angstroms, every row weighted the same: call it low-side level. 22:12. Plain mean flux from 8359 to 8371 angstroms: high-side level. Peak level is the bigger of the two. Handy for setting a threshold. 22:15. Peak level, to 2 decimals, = 9.25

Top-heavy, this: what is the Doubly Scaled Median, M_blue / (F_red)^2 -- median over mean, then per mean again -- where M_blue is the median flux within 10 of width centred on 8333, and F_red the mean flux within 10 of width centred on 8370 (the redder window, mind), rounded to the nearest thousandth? 0.106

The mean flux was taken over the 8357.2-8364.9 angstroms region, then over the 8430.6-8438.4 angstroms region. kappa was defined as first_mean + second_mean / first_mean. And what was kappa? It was 10.0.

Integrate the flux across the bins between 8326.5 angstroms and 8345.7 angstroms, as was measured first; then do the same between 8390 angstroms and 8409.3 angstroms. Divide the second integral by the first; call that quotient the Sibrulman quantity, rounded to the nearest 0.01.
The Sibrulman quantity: 1.03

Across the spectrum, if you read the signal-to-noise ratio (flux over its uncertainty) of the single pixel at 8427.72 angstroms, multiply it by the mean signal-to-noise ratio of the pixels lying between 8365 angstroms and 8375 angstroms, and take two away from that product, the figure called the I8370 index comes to 184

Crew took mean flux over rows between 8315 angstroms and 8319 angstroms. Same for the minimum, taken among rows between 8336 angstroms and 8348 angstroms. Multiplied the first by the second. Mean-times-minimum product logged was 63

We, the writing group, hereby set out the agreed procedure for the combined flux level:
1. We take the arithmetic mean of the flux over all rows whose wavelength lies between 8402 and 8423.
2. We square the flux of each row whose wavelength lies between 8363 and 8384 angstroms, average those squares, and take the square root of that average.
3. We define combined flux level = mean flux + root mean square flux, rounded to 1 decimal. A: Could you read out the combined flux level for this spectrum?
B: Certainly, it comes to 18.4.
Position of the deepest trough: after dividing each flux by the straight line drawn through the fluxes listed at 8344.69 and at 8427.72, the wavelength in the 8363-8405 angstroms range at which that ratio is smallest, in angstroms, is 8396.73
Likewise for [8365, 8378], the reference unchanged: 8365.86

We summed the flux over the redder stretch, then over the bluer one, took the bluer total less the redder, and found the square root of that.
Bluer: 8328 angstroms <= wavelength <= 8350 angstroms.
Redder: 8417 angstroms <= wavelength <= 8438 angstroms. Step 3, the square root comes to 0.46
